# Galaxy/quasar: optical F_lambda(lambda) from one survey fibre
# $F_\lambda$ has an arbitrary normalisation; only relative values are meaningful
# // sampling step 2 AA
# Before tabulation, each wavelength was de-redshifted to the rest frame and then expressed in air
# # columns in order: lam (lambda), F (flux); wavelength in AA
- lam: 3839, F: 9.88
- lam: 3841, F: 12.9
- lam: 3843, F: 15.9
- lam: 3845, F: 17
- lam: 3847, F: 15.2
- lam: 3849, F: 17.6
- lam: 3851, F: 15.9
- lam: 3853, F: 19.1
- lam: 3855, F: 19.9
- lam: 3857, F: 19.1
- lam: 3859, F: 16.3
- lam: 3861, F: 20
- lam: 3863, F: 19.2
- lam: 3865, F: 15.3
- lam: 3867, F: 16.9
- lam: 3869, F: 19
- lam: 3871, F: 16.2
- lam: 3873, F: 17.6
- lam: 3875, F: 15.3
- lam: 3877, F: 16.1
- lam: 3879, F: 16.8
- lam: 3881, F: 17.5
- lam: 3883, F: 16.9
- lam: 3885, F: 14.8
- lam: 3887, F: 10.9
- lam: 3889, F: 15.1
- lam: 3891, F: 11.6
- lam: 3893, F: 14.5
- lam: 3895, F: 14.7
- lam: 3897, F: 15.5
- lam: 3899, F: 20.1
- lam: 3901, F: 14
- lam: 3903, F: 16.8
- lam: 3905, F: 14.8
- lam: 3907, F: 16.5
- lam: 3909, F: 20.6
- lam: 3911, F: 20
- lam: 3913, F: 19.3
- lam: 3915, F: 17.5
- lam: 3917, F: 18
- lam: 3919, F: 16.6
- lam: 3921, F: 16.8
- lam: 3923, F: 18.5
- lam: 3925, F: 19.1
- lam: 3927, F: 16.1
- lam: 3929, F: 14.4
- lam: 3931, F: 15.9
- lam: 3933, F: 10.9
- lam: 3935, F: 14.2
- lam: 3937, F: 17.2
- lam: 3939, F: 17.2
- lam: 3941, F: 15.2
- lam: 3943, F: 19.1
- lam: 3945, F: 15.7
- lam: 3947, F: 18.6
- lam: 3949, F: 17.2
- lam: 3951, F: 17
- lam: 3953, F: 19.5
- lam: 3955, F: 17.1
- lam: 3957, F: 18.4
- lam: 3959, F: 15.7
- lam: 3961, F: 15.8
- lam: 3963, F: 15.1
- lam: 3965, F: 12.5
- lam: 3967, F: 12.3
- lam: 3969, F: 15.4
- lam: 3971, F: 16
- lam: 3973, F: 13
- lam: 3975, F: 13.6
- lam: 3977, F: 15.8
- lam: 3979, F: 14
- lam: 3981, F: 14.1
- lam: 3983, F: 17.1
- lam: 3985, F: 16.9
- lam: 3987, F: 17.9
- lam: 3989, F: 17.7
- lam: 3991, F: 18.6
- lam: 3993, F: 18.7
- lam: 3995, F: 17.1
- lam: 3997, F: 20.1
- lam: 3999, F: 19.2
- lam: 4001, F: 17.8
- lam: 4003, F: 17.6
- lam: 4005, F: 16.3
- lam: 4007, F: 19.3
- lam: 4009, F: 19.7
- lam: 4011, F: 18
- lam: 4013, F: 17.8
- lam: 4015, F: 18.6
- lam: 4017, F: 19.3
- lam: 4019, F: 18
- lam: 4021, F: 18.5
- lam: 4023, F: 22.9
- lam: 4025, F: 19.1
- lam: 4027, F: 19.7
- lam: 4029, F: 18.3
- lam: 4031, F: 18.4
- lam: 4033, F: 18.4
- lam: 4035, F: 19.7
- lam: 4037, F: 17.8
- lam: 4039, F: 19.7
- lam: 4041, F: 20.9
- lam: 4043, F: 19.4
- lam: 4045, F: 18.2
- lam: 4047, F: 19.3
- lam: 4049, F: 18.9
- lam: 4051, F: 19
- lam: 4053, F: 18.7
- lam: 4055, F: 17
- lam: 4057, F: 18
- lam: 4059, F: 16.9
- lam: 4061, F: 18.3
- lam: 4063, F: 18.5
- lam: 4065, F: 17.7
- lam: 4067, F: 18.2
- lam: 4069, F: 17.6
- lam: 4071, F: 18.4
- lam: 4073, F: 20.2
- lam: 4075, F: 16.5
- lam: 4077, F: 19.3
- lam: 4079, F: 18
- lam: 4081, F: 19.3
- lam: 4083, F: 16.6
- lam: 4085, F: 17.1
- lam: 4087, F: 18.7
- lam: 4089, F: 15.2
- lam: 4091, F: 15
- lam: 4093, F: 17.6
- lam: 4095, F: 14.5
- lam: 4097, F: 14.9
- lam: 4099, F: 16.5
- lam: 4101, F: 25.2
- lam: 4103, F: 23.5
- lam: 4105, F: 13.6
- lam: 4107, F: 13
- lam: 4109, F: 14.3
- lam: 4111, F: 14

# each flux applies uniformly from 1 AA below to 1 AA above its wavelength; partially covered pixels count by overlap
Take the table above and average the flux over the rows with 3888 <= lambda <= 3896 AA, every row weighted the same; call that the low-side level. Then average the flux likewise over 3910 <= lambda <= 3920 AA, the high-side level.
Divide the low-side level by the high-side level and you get 0.76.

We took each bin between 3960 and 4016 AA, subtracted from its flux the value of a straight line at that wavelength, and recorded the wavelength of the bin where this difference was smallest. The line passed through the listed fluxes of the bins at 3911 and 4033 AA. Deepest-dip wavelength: 3967 AA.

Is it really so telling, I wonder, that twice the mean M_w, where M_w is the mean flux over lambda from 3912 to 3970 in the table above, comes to 32.8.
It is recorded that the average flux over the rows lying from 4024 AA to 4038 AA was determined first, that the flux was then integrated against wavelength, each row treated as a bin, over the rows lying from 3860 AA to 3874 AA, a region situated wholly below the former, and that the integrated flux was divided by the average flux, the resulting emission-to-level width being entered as 13.2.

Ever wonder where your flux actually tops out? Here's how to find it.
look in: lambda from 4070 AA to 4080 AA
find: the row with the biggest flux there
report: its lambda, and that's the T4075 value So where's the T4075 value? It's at 4073 AA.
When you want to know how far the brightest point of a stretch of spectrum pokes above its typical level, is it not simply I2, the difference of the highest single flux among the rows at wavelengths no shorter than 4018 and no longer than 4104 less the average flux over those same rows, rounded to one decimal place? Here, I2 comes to 6.7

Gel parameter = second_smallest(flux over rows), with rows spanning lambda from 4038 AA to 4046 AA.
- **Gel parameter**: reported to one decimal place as 19.4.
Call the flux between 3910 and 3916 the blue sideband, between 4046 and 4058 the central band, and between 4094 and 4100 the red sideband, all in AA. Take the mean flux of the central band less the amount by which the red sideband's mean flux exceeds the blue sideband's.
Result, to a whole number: 22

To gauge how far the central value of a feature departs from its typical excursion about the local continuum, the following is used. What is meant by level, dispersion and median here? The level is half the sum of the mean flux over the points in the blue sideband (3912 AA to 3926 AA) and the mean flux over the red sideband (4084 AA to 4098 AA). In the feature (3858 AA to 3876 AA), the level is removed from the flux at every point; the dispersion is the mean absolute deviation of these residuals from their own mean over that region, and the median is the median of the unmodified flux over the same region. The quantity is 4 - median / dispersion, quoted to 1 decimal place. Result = -7.6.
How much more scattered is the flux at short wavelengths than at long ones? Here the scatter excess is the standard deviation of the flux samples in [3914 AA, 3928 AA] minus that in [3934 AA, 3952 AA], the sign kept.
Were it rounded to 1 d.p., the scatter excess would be -0.5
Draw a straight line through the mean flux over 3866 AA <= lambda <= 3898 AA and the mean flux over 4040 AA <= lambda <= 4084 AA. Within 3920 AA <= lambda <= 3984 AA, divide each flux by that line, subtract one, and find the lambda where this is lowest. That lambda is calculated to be 3933 AA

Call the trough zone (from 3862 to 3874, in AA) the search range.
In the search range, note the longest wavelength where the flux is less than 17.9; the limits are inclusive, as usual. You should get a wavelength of 3873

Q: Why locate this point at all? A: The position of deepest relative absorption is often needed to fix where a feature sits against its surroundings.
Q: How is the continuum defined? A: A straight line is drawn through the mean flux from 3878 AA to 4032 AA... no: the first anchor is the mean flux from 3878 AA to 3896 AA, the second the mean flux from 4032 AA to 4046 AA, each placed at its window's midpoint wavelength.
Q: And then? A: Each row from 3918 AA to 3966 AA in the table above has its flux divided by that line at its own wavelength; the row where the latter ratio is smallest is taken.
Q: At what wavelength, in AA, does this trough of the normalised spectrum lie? 3933 AA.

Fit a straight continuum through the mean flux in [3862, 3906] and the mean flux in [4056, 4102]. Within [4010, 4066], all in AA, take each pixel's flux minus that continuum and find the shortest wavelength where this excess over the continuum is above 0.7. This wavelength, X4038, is 4011 AA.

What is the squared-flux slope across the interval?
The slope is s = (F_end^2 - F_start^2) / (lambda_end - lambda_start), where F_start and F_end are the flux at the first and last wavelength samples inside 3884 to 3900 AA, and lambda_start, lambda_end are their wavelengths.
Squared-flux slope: 13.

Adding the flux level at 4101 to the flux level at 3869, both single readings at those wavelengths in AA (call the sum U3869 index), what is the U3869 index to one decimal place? 44.2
